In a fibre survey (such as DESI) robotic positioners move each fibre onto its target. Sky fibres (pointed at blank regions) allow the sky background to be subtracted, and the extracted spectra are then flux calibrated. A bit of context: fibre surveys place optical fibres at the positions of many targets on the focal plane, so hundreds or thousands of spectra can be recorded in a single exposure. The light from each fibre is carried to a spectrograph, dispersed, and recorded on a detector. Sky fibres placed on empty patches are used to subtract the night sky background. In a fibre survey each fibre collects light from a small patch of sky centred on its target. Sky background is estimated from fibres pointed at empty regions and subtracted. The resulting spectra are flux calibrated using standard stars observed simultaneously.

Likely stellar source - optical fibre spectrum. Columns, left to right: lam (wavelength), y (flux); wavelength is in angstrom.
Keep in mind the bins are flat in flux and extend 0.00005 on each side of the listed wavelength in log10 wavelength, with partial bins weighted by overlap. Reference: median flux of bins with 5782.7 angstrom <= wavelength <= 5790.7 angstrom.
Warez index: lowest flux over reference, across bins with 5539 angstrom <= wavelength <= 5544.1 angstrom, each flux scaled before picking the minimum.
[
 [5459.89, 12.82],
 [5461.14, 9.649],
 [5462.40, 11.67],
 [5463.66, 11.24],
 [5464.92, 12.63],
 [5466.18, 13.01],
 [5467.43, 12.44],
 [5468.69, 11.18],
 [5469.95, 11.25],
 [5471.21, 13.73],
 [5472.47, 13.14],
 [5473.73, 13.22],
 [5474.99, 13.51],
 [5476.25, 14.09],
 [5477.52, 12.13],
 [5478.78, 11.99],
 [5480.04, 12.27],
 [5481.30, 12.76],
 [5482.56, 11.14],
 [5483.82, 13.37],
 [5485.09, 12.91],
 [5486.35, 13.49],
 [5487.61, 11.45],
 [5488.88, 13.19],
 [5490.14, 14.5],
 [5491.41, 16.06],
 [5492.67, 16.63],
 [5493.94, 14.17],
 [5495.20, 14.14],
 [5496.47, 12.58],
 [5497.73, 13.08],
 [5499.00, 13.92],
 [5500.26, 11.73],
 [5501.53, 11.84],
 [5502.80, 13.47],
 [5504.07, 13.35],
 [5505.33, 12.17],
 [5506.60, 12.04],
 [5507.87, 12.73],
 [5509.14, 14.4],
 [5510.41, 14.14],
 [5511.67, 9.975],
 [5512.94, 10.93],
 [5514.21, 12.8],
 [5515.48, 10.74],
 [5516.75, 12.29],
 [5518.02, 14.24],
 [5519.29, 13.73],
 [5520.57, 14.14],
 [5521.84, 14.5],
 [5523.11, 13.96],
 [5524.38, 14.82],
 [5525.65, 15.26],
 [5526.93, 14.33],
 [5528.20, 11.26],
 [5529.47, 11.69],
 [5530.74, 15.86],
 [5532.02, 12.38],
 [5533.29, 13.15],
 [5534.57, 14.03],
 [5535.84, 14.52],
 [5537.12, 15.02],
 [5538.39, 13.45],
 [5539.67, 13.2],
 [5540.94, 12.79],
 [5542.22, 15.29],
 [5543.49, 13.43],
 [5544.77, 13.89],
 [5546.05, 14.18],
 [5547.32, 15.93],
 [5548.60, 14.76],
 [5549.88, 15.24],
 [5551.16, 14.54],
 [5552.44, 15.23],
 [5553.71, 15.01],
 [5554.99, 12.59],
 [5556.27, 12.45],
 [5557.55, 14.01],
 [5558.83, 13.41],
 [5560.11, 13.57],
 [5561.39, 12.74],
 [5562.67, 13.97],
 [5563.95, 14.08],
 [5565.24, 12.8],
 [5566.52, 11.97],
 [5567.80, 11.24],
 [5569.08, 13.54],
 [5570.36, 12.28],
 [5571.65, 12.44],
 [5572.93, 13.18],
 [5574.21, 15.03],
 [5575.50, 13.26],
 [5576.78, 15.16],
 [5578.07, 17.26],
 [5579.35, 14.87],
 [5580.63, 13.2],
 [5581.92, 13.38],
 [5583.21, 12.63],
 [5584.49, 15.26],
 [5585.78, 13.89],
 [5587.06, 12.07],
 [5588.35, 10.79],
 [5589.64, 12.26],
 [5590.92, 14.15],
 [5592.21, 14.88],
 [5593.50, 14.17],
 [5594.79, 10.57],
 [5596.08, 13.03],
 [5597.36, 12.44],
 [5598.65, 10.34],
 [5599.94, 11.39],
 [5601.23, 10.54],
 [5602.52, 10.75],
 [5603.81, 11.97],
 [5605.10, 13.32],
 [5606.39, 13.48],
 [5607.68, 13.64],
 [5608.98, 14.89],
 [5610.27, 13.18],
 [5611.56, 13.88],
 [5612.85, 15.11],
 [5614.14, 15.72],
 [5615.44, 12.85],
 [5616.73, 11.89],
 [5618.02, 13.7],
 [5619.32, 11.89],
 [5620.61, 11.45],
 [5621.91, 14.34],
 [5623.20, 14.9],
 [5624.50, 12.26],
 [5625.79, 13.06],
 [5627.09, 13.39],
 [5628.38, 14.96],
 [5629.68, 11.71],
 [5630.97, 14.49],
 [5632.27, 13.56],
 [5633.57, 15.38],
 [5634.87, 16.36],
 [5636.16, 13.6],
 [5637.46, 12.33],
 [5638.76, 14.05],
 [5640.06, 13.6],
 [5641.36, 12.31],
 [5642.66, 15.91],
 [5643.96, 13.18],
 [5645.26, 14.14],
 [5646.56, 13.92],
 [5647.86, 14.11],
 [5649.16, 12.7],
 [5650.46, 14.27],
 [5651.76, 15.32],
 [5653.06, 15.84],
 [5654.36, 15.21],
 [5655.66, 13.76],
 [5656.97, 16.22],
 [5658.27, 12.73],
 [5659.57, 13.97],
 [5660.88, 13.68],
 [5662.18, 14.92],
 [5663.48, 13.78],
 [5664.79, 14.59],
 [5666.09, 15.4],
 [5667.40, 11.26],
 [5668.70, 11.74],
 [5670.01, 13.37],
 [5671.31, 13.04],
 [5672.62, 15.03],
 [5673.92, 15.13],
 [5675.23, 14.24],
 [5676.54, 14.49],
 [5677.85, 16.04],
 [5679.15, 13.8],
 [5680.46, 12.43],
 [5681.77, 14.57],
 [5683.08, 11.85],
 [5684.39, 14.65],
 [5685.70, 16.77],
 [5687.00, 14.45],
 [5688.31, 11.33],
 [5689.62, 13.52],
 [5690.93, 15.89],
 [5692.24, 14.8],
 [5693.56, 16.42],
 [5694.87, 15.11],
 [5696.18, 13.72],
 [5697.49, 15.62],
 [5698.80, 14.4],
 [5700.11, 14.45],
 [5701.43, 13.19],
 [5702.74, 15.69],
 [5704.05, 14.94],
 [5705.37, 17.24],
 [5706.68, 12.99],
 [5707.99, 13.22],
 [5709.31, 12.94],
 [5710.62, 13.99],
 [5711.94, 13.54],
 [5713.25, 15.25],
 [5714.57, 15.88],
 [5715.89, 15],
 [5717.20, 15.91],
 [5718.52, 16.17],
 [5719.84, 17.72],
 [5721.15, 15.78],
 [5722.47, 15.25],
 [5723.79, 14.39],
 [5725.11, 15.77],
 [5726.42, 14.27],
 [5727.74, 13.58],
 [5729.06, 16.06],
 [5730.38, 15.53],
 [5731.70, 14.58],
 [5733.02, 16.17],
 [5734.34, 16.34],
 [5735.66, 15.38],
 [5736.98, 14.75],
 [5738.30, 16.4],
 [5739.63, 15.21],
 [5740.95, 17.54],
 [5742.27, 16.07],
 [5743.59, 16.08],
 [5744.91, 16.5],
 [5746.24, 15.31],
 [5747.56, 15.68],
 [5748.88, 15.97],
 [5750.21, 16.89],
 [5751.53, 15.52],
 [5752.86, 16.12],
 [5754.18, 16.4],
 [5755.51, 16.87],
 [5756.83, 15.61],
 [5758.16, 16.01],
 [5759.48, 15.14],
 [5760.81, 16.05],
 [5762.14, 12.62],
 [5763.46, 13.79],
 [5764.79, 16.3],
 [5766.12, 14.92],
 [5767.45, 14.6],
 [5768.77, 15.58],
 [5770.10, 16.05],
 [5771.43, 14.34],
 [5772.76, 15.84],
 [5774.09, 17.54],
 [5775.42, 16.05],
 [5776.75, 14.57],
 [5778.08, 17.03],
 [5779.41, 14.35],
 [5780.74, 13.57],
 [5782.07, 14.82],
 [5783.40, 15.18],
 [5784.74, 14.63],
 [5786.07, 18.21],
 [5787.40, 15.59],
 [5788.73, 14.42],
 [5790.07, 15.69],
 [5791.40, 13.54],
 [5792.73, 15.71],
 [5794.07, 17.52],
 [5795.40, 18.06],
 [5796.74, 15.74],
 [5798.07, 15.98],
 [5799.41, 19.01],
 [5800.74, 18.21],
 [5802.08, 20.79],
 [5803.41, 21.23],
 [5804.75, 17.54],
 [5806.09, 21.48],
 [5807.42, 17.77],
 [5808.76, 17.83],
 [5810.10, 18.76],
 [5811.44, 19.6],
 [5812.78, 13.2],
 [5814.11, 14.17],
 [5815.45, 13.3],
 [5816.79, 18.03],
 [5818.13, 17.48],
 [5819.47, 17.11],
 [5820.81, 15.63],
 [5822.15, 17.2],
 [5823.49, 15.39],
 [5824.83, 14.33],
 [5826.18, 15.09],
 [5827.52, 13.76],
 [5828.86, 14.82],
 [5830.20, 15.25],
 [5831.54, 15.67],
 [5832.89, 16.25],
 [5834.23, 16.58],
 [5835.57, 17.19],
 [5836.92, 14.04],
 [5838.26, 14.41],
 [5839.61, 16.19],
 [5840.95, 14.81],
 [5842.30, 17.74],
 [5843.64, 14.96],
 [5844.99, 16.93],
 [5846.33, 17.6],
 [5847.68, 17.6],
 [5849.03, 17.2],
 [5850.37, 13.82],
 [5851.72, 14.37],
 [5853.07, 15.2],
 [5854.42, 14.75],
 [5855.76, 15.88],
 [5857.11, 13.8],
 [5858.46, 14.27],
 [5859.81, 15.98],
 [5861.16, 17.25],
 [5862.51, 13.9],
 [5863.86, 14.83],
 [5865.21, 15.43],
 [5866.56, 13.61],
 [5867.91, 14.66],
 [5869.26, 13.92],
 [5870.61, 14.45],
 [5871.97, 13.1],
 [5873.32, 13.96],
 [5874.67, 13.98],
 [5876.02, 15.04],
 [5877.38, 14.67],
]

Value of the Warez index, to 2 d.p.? 0.83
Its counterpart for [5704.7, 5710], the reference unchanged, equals 0.84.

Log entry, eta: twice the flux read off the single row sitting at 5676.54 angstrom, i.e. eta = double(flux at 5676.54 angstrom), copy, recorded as 29.0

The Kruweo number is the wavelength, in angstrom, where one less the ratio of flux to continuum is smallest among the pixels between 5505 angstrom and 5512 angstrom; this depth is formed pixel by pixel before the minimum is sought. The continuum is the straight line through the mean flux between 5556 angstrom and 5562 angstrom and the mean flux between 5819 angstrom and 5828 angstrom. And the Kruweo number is 5509.14 angstrom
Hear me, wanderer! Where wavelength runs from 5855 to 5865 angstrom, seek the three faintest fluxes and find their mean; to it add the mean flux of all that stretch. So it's 29.1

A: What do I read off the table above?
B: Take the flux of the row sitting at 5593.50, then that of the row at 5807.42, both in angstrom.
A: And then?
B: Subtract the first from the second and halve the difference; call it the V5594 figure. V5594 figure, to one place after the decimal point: 1.8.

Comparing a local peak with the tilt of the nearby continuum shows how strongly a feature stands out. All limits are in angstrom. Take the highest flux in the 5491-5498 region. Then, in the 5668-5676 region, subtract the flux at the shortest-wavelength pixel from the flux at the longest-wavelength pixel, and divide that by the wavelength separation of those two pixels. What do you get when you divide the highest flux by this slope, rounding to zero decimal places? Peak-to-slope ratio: 43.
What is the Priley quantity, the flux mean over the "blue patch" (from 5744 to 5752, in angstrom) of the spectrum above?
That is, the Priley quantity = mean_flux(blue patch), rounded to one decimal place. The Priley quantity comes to 16.0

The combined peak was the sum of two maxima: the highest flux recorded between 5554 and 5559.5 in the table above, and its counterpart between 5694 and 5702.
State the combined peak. 29.6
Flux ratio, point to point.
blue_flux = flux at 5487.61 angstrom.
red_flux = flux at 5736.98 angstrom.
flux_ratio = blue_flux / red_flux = 0.78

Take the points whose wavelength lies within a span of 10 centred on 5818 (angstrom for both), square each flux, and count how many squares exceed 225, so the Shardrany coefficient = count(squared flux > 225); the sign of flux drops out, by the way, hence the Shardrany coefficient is 5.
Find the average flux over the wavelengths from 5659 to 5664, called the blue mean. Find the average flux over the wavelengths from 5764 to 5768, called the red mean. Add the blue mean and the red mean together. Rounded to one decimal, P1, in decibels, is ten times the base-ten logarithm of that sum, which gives 14.7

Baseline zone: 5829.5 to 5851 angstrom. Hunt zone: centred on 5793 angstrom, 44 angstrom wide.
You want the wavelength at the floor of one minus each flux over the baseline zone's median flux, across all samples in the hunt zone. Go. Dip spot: 5806.09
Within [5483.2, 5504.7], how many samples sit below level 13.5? 11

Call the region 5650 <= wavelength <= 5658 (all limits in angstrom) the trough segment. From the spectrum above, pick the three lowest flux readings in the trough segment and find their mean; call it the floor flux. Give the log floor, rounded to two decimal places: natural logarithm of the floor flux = 2.67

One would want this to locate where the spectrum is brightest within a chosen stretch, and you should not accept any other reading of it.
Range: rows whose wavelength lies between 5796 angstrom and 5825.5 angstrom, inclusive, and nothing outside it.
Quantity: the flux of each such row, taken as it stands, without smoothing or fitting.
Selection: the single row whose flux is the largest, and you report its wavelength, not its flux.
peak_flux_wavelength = 5806.09 angstrom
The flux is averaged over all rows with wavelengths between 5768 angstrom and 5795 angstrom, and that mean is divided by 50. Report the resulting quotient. 0.31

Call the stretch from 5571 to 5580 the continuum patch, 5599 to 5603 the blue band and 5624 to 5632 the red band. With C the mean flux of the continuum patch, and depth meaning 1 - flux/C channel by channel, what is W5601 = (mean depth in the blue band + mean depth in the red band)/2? 0.16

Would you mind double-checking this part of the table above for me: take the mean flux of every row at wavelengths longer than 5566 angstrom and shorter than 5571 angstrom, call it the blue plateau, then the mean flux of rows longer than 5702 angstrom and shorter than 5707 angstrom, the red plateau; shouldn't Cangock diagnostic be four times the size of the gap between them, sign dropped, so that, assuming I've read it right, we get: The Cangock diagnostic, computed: 12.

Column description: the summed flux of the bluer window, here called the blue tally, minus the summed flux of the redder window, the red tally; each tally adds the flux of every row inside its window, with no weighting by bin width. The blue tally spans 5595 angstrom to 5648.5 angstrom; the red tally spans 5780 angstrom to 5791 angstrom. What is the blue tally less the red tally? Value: 425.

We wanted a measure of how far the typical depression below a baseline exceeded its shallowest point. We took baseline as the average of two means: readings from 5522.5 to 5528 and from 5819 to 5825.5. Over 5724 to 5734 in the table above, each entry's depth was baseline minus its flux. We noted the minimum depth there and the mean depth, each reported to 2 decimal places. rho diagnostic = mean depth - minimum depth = 1.03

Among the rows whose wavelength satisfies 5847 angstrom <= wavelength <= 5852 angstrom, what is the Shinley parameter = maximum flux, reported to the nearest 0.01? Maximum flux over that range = 17.60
